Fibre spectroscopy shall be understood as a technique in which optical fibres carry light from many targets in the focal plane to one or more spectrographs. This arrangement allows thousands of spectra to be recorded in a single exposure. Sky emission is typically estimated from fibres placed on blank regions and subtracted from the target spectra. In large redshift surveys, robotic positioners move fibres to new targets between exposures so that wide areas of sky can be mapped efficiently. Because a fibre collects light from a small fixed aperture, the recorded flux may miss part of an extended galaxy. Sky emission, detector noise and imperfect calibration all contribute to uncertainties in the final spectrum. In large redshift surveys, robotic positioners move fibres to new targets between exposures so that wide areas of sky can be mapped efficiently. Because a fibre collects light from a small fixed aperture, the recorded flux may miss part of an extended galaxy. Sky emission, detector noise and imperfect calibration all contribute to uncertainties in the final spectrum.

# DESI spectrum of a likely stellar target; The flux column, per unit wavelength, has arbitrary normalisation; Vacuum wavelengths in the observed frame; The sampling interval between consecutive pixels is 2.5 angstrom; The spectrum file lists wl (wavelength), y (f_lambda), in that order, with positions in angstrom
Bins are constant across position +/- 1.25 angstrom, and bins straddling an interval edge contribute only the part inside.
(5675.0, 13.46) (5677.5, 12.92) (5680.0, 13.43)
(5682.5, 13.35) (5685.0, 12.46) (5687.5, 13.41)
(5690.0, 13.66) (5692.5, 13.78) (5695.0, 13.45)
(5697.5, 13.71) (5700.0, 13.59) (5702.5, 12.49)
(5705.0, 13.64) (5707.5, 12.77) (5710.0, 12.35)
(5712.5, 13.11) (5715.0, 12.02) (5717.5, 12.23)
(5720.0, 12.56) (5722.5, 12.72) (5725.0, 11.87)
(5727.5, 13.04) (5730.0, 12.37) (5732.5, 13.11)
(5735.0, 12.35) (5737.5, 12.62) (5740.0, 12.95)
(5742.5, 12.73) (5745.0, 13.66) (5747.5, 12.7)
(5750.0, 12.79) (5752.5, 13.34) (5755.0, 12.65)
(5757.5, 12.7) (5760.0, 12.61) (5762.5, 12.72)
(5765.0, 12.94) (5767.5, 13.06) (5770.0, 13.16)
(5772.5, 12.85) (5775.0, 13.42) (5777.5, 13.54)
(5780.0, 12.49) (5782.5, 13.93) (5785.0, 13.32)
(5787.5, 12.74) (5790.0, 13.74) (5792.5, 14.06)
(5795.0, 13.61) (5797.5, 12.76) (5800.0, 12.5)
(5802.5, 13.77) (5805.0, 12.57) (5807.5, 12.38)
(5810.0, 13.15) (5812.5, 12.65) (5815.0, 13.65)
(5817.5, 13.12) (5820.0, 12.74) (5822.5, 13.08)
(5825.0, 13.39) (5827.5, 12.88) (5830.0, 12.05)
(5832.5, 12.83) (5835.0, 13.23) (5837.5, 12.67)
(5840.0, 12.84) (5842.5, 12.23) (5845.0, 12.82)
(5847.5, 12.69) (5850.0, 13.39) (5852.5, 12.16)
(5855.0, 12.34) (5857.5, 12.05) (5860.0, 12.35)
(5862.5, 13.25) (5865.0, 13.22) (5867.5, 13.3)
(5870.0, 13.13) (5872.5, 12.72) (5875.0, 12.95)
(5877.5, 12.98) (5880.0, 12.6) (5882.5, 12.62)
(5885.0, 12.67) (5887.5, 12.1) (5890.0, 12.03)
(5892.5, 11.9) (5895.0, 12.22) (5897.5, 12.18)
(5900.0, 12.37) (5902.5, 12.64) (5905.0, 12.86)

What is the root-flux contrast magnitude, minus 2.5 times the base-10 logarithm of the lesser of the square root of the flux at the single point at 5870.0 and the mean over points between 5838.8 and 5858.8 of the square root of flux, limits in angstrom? -1.37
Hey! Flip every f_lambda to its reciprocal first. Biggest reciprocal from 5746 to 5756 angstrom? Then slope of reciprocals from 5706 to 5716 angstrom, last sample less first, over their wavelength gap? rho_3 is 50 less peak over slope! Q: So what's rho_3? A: -71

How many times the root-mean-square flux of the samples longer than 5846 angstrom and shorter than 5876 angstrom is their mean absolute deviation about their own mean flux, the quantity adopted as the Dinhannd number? 0.0321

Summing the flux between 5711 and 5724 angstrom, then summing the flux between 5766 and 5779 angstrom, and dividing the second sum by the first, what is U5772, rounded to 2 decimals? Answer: 1.05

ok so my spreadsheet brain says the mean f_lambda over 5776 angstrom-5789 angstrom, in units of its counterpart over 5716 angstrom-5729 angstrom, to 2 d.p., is 1.06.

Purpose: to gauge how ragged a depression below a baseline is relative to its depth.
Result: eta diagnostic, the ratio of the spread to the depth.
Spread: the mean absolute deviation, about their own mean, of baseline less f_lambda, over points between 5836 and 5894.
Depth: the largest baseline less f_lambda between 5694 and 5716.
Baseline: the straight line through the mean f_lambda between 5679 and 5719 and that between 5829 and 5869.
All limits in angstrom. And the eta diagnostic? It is 0.35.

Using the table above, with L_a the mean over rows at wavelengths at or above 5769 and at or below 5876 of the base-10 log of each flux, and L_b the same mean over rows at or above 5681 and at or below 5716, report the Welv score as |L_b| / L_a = 1.005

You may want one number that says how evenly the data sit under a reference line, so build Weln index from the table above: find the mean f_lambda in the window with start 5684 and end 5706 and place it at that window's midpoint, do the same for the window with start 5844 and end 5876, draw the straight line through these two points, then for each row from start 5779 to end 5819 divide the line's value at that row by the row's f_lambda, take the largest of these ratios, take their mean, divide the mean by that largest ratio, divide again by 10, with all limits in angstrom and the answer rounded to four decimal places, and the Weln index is 0.0945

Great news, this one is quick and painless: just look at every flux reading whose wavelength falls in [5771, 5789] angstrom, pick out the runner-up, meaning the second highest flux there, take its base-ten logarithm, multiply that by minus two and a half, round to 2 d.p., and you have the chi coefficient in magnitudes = -2.83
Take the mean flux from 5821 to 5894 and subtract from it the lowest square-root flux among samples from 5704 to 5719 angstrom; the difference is 9.24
